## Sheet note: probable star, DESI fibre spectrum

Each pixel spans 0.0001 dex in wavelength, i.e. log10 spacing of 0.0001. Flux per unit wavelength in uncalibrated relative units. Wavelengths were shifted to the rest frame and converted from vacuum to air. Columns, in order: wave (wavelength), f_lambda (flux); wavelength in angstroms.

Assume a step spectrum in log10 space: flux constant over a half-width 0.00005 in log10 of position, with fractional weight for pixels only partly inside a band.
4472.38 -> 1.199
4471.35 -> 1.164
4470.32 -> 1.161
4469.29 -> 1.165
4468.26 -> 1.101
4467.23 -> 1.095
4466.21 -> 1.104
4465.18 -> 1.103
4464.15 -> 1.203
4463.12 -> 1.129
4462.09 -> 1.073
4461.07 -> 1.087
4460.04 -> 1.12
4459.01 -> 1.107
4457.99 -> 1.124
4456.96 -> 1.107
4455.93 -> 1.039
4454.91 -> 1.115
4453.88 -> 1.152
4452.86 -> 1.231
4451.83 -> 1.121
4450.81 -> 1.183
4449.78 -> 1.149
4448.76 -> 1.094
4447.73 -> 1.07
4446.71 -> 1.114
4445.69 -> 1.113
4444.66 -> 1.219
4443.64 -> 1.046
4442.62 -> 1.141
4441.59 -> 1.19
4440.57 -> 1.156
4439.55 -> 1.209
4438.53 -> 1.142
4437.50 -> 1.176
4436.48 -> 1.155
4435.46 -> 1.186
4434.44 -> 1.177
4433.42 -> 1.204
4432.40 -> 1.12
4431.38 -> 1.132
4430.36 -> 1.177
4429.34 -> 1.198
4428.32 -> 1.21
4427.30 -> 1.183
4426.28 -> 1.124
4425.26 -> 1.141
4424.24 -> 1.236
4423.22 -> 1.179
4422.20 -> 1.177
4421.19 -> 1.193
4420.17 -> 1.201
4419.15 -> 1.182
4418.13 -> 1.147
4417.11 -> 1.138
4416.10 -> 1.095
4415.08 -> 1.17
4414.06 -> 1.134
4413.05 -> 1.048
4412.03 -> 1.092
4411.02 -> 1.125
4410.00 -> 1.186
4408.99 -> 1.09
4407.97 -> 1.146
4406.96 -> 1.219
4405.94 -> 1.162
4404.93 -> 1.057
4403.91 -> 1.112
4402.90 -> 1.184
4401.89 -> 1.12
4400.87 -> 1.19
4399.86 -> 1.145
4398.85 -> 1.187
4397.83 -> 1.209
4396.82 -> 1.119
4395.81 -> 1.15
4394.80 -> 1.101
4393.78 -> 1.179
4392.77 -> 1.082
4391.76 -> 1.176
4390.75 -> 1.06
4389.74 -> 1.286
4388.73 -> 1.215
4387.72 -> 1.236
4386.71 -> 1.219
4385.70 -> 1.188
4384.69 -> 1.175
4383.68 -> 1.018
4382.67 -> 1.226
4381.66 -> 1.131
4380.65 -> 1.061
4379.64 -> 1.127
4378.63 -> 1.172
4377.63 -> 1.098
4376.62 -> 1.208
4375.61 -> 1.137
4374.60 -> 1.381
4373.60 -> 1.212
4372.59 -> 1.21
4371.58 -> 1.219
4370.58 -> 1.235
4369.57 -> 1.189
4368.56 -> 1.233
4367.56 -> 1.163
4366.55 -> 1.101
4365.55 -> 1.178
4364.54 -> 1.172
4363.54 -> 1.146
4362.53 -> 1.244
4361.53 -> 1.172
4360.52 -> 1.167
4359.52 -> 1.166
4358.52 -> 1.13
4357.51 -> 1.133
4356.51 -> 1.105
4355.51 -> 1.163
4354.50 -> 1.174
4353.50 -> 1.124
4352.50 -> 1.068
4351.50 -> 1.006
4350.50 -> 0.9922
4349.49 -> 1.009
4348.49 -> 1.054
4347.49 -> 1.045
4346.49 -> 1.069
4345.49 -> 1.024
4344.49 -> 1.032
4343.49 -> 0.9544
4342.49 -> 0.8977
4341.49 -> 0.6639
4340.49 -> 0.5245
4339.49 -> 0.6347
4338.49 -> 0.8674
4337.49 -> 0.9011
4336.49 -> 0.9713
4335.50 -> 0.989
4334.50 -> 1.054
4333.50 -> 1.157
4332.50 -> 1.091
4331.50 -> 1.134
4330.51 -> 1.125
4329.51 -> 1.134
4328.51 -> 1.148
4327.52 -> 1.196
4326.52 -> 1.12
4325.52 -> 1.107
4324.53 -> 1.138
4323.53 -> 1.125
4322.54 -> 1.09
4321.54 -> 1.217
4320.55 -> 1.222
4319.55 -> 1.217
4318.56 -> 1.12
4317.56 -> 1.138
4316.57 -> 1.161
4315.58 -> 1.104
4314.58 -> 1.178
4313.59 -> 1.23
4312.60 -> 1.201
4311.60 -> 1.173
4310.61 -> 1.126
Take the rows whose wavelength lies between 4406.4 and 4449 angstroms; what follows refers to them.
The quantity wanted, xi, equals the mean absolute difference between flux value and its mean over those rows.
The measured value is 0.039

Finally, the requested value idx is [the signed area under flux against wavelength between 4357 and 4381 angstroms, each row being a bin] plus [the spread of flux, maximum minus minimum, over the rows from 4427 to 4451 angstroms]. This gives 28.4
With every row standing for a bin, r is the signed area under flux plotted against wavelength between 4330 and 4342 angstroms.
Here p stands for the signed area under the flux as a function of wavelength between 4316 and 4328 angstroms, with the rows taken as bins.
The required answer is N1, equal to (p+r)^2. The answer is 623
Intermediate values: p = 13.8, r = 11.1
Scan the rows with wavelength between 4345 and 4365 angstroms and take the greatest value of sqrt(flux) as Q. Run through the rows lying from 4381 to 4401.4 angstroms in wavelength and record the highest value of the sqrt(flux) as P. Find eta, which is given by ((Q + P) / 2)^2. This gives 1.26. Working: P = 1.13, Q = 1.12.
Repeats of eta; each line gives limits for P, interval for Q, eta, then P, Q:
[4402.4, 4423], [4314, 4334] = 1.22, 1.10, 1.11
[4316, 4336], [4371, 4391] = 1.30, 1.11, 1.18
